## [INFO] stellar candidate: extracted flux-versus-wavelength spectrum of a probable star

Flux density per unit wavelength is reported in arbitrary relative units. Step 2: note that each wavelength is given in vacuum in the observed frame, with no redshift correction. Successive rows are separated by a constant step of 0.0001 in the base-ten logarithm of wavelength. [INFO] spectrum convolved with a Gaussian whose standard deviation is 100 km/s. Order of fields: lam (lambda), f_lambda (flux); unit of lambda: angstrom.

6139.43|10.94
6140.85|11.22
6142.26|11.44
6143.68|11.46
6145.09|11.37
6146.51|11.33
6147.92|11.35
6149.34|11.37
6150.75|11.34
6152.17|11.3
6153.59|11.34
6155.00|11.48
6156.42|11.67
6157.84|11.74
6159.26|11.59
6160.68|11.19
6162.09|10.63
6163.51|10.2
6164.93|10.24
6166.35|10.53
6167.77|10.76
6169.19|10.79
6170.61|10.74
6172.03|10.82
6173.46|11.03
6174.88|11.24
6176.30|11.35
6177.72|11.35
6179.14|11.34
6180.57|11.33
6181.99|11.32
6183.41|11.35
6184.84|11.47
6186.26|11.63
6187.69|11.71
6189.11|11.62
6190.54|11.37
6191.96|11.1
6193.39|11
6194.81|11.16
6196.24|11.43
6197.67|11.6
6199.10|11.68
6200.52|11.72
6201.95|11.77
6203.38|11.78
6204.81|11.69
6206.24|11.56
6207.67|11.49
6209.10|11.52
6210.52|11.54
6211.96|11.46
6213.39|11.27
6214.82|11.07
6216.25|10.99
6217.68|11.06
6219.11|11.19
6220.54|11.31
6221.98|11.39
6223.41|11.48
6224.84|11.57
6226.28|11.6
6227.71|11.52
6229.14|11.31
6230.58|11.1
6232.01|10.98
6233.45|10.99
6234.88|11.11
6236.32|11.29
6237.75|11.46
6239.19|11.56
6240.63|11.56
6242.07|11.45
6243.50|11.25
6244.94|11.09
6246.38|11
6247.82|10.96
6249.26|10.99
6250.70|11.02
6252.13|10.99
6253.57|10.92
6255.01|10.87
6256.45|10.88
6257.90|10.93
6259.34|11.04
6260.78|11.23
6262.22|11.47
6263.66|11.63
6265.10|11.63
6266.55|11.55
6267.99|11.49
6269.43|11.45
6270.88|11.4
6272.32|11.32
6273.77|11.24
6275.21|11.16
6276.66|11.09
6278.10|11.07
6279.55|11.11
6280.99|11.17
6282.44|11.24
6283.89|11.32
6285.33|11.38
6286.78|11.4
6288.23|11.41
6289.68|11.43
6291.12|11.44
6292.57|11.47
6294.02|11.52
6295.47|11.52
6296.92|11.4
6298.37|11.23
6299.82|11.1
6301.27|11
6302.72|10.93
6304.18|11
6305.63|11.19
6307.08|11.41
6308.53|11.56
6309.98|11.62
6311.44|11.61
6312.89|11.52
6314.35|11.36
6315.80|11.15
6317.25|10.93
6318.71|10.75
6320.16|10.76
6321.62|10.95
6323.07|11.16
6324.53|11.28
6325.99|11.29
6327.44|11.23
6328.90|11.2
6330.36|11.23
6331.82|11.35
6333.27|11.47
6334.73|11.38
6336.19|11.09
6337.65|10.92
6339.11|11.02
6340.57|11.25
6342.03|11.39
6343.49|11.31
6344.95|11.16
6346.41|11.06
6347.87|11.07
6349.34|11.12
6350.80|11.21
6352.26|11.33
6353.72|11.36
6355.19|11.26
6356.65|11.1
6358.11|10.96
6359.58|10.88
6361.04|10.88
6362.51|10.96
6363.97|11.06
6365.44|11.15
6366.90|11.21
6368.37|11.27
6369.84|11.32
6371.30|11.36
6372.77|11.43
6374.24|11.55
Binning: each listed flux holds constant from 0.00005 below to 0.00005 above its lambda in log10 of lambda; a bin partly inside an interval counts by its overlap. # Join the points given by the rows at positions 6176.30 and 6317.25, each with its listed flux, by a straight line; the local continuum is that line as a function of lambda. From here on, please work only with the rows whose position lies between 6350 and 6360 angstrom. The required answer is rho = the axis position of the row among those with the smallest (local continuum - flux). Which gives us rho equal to 6353.72 angstrom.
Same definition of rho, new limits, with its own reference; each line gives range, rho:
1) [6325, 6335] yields 6333.27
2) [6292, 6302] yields 6295.47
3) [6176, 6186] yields 6184.84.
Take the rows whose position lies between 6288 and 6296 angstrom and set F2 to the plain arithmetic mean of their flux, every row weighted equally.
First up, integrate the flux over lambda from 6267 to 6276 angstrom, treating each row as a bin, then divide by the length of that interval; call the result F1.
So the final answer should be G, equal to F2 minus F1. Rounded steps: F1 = 11.3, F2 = 11.5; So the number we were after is 0.1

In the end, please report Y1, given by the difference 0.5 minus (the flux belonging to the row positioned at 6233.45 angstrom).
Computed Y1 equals -10.5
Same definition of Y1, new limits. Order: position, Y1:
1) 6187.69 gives -11.2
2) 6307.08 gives -10.9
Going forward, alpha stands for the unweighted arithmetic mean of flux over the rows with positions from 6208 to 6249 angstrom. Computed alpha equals 11.3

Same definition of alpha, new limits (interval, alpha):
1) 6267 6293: 11.3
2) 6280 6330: 11.3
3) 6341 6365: 11.1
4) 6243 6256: 11.0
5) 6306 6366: 11.2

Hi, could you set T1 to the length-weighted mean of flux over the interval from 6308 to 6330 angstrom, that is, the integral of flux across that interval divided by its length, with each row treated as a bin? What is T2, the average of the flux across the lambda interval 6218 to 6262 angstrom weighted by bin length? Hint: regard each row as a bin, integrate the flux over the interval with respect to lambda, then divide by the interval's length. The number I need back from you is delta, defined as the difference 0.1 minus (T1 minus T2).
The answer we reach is 0.08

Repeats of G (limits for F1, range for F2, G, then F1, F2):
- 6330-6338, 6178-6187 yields 0.1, 11.3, 11.4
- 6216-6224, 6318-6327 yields -0.2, 11.2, 11.0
